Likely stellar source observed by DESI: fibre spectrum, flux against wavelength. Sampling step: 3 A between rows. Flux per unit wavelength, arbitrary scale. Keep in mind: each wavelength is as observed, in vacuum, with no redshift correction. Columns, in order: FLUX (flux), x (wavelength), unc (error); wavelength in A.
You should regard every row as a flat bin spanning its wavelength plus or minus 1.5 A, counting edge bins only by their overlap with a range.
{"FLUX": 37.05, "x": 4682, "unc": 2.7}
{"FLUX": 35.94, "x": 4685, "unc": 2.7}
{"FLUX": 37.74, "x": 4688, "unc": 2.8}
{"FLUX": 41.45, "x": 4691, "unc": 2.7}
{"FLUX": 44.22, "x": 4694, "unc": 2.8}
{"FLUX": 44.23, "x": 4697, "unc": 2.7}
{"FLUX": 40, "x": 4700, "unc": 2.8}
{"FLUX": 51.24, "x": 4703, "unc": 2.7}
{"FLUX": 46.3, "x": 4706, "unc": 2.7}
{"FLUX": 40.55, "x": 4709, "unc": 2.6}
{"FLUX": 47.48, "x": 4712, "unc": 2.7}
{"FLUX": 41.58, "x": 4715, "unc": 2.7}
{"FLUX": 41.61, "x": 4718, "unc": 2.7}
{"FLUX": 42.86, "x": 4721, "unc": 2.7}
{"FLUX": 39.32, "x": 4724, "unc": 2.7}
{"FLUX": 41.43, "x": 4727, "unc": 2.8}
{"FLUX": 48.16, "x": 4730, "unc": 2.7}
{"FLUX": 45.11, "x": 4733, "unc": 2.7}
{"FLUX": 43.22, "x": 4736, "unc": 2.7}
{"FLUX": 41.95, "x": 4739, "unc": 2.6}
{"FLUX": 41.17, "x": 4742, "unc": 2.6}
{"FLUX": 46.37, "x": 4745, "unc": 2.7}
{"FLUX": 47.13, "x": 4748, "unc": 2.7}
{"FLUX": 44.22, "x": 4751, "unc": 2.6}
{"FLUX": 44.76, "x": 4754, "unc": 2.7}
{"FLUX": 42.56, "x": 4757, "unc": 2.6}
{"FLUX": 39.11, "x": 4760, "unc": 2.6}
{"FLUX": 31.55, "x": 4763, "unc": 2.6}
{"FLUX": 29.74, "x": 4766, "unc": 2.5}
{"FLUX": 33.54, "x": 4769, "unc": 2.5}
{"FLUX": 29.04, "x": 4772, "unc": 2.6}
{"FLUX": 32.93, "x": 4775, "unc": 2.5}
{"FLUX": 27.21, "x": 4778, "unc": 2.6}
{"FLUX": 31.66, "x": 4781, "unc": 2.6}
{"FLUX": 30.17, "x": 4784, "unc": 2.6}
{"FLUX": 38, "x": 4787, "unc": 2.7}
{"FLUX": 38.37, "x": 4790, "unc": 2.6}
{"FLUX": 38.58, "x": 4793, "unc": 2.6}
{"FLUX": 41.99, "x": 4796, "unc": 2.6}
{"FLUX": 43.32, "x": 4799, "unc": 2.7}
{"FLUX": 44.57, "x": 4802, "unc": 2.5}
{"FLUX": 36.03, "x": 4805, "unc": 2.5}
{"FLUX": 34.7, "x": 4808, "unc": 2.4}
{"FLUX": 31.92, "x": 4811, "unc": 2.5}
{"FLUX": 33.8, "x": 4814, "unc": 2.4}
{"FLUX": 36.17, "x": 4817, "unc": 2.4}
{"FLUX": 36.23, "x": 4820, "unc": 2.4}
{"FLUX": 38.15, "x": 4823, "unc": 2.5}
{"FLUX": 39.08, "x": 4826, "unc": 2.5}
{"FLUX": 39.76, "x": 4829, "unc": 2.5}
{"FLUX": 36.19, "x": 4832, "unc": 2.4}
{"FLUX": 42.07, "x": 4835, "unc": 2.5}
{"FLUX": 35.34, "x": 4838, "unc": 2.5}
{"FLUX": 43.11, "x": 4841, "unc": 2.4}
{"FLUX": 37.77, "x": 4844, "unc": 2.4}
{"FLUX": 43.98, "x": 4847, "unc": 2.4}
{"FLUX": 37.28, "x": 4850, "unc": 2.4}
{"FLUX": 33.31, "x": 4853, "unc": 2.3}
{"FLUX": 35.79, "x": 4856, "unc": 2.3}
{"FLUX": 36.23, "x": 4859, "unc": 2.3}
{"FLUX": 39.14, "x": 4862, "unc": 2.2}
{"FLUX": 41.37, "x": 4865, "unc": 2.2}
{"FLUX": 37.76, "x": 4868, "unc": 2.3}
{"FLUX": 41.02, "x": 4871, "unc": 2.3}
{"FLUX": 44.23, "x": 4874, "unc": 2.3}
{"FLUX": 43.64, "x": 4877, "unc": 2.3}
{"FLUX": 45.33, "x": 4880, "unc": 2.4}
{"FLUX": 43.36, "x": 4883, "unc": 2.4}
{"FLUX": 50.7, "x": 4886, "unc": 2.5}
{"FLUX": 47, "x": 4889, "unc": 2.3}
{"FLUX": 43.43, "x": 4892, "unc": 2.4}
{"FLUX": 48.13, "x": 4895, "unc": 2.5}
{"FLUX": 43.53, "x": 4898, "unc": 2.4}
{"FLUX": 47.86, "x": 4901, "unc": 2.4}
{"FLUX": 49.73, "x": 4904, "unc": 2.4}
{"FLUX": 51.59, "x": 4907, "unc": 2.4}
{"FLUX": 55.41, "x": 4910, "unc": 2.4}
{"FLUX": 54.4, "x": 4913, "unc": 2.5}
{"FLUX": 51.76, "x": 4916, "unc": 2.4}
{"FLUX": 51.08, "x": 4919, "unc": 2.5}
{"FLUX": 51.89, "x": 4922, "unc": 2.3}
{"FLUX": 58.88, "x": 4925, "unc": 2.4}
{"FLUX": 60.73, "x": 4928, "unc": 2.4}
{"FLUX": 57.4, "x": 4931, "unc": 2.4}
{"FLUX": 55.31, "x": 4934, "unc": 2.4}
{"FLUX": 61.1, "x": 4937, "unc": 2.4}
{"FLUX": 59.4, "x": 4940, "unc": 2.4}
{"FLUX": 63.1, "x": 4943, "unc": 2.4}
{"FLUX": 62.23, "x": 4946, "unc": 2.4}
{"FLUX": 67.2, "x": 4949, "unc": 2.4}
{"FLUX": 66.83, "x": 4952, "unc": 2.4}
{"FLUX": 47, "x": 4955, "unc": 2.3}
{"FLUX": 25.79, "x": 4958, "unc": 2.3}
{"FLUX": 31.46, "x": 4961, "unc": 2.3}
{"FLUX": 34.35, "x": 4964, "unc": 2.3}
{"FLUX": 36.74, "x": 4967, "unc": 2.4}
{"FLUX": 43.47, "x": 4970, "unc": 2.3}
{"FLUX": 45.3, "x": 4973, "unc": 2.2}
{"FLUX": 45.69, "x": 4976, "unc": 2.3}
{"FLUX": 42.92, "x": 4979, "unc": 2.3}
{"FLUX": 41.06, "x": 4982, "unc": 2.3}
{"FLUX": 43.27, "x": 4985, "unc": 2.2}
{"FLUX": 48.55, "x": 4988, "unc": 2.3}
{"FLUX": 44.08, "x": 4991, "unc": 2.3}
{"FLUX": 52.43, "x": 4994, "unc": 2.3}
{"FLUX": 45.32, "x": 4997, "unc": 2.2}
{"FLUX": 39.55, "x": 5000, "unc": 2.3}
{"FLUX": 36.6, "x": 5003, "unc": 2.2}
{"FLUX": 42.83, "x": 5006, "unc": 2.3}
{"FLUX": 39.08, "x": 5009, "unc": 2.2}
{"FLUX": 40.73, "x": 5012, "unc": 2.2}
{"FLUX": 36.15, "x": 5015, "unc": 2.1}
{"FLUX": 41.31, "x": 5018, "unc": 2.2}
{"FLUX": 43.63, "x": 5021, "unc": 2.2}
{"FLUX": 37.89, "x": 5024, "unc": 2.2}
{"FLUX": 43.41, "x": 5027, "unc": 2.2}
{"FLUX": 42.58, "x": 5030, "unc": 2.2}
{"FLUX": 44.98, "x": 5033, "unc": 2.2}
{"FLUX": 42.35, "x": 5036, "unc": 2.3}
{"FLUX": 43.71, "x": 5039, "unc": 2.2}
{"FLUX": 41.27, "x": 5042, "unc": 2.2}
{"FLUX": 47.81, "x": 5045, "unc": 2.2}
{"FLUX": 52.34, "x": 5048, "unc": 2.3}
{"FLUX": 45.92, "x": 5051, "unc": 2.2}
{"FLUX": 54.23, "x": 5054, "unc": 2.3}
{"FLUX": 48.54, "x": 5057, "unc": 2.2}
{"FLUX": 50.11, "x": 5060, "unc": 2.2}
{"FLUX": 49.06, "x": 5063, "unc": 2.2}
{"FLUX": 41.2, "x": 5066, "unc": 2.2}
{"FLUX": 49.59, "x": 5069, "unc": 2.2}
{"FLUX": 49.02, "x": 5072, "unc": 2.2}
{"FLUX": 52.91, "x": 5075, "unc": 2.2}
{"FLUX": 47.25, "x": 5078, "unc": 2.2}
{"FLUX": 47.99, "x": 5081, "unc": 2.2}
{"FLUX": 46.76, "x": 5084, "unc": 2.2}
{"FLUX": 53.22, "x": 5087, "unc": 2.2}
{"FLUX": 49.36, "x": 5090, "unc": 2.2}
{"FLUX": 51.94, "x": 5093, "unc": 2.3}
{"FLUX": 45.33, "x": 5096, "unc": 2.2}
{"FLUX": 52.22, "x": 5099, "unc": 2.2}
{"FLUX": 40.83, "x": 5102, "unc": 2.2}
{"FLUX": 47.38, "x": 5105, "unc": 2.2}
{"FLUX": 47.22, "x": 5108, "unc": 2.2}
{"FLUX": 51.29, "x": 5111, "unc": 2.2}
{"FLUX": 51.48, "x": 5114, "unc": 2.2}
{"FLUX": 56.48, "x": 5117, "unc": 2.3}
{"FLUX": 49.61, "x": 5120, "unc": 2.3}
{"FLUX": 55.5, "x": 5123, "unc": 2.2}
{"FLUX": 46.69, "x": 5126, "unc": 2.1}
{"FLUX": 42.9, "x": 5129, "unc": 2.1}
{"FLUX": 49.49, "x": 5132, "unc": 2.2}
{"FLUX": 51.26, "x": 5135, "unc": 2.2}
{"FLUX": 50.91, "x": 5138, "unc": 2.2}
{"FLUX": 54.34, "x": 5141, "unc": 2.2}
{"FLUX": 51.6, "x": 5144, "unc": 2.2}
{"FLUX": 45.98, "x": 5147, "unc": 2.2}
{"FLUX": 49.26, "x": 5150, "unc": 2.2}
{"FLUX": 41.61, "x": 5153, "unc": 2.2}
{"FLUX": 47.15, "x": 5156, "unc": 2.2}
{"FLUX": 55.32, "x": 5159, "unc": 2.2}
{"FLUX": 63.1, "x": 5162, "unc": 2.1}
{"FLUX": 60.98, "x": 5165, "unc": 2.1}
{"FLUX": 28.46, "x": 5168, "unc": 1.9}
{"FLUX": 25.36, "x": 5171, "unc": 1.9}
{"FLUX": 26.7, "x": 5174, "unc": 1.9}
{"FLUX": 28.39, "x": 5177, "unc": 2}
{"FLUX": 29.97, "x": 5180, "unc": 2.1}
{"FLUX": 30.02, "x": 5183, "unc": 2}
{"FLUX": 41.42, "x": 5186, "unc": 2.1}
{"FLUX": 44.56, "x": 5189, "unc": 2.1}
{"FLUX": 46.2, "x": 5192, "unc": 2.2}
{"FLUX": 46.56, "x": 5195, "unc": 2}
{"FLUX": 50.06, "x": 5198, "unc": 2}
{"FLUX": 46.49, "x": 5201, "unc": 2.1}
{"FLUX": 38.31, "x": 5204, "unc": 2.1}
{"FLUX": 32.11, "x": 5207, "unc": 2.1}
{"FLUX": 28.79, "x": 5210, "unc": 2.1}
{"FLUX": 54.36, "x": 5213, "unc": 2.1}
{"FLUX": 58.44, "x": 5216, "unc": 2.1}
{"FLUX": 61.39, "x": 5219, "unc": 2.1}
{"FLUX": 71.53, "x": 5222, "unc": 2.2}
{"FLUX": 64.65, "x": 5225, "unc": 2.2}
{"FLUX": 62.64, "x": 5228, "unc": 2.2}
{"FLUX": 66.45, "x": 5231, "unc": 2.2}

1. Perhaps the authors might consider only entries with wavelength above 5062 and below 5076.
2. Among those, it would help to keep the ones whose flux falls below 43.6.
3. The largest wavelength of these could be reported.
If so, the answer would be 5066 A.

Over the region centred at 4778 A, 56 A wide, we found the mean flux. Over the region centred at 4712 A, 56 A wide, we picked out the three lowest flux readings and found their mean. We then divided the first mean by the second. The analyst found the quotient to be 0.97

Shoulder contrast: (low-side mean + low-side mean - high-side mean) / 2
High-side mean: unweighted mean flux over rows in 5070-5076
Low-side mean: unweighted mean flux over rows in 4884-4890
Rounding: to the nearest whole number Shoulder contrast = 23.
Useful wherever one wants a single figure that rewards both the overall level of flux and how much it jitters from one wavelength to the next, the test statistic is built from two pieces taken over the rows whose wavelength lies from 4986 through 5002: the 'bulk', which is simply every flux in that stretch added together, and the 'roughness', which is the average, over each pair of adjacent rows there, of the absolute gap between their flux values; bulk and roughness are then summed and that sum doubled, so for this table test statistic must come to 473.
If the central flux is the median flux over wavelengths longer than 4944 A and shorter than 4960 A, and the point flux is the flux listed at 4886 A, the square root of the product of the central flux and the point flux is 56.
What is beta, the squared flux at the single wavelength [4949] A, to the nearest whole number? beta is 4516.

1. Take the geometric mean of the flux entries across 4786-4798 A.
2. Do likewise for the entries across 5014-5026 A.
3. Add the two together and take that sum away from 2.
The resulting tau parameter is -77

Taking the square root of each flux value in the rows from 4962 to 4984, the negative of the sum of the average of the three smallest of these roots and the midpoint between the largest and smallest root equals -12.4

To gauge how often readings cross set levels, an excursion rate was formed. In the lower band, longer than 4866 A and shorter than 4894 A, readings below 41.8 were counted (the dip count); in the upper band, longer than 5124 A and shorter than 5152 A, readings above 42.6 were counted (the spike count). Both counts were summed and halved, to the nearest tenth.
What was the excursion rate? 5.5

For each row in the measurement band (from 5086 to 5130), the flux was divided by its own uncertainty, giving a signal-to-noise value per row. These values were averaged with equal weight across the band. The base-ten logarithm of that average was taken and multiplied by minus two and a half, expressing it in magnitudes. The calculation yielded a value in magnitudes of -3.38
